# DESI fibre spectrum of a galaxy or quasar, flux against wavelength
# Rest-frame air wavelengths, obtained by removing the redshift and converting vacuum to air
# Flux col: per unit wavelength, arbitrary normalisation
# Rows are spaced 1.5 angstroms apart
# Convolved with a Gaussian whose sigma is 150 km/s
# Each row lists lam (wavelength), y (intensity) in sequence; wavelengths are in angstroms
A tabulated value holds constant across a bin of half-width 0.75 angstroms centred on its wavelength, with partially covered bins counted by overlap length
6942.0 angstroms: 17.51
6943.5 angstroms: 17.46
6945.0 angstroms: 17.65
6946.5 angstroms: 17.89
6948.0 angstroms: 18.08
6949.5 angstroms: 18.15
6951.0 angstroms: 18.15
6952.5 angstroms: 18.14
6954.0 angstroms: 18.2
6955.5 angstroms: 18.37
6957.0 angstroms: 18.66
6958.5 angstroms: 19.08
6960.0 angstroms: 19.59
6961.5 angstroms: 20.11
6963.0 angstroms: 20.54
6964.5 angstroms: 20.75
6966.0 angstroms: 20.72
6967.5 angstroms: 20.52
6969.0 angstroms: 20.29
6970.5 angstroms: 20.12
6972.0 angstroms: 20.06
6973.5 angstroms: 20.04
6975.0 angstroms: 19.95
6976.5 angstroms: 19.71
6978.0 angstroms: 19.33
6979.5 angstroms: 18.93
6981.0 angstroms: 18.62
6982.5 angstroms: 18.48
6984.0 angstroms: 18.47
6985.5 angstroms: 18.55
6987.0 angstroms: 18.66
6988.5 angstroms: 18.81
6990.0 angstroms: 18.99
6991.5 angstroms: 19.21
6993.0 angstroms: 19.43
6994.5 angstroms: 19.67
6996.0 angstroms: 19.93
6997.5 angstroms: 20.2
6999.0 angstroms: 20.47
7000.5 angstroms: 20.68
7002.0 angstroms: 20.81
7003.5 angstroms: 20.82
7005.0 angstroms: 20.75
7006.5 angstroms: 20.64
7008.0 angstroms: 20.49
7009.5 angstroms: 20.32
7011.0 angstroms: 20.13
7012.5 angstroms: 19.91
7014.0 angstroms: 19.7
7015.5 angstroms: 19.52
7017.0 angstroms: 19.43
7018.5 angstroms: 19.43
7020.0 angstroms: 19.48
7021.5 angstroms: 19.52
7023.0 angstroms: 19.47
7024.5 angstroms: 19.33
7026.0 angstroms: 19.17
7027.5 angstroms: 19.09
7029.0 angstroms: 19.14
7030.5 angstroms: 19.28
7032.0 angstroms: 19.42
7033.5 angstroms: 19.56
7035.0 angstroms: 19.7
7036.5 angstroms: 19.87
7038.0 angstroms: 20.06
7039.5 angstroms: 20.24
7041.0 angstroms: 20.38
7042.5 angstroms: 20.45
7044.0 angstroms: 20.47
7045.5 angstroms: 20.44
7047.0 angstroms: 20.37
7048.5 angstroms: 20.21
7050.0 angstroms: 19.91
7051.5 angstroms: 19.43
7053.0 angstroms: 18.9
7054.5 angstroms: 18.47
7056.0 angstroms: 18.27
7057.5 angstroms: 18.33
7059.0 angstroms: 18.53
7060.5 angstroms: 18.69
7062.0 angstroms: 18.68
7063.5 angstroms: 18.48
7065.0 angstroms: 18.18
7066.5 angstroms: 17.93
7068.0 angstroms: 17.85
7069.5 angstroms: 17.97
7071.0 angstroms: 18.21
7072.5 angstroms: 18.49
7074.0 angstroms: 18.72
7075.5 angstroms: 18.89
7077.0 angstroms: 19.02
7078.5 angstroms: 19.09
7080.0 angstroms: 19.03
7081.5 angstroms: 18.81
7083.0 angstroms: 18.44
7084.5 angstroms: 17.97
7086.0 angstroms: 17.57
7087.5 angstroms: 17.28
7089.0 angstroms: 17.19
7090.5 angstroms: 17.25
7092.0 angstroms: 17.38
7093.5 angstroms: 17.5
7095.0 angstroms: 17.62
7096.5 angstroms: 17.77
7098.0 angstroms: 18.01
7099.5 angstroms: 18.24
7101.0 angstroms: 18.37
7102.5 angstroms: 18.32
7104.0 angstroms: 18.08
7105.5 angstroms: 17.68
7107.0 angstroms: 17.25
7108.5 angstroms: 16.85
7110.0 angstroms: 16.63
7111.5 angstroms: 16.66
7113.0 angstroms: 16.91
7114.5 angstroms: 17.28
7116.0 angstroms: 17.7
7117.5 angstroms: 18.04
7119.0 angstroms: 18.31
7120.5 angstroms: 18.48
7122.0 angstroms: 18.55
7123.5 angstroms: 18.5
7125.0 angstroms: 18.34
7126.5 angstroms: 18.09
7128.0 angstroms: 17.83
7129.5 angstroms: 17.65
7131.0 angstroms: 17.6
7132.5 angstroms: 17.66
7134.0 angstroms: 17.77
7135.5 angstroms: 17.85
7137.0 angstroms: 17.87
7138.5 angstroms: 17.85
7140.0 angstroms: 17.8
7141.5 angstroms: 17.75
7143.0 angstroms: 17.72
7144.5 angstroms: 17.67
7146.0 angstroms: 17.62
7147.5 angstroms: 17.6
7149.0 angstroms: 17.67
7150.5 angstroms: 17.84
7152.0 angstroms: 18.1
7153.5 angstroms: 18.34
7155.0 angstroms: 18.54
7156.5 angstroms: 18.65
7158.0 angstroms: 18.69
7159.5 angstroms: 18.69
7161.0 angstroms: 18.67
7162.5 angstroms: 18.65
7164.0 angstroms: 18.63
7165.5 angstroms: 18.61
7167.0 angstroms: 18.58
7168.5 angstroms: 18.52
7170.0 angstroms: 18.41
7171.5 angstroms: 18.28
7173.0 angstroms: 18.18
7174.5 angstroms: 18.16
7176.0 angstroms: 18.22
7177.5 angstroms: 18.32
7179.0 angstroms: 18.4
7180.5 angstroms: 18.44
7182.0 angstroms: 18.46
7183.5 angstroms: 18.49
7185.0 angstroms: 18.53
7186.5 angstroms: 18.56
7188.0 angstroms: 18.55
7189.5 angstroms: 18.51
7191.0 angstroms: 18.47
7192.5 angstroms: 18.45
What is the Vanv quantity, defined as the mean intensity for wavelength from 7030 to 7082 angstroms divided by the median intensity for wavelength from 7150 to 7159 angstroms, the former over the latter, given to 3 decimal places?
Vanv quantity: 1.039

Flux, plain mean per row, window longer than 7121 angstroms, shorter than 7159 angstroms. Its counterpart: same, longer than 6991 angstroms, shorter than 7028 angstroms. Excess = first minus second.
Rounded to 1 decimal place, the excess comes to -1.9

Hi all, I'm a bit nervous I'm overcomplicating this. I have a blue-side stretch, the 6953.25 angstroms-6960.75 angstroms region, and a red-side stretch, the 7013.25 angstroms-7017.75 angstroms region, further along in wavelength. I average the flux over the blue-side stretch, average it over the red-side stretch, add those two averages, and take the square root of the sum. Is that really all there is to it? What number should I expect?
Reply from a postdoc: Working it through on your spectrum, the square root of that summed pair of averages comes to 6.19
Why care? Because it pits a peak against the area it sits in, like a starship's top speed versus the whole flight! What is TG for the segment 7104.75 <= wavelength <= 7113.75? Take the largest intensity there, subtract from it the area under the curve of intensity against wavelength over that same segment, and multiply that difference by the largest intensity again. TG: -2392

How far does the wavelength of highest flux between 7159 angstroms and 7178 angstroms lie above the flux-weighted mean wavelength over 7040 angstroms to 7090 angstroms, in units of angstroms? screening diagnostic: 95.0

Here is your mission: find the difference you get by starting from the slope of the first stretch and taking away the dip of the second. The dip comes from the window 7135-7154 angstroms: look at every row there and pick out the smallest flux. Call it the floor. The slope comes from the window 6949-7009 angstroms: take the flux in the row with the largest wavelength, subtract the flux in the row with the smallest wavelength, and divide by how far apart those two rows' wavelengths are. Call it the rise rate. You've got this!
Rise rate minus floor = -17.6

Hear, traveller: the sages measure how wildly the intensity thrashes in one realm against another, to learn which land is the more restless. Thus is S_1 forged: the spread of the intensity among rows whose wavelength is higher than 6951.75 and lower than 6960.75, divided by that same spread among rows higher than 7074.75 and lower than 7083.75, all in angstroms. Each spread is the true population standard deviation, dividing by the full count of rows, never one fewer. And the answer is 2.4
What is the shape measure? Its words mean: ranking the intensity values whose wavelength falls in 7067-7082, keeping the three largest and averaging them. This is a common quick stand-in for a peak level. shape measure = 19.0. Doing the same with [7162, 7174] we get 18.6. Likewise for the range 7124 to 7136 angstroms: 18.1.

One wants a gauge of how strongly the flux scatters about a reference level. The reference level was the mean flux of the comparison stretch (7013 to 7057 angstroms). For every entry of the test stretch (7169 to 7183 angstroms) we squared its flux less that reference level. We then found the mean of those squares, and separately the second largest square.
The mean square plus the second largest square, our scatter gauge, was 3.7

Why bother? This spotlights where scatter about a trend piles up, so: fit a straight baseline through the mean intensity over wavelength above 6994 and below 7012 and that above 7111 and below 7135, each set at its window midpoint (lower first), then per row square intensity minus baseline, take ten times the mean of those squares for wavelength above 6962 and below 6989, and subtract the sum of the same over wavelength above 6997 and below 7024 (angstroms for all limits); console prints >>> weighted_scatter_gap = 21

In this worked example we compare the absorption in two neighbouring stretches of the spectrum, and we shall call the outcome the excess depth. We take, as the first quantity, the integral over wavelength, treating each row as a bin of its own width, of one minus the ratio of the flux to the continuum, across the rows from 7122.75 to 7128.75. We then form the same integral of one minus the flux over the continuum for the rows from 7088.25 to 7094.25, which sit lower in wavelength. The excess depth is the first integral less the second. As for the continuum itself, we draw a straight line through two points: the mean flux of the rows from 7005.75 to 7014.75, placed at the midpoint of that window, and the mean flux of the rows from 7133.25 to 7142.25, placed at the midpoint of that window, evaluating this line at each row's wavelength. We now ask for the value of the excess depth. -0.48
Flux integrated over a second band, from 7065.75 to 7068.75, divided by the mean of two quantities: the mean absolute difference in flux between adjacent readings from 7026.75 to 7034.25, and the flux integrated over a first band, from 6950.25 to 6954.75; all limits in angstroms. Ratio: 1.3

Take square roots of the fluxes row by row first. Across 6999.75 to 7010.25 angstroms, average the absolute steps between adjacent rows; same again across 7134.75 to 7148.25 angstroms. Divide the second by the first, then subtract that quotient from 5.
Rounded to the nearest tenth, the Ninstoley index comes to 4.6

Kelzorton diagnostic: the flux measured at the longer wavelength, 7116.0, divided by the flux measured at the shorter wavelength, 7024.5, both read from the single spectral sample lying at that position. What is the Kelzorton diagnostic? 0.92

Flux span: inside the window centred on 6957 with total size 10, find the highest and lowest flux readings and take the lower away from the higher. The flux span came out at 2.0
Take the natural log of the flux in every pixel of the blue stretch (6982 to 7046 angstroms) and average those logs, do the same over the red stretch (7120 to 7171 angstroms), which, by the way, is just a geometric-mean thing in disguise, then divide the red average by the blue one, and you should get 0.97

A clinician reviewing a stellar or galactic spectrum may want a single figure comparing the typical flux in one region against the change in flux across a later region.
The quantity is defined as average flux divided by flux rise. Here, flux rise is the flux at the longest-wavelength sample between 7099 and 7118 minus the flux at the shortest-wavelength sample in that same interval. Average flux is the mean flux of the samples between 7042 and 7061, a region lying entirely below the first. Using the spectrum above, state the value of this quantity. -97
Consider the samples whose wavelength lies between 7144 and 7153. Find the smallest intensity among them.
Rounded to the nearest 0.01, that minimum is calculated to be 17.60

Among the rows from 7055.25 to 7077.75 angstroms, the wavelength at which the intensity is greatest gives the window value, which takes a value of 7077.0 angstroms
